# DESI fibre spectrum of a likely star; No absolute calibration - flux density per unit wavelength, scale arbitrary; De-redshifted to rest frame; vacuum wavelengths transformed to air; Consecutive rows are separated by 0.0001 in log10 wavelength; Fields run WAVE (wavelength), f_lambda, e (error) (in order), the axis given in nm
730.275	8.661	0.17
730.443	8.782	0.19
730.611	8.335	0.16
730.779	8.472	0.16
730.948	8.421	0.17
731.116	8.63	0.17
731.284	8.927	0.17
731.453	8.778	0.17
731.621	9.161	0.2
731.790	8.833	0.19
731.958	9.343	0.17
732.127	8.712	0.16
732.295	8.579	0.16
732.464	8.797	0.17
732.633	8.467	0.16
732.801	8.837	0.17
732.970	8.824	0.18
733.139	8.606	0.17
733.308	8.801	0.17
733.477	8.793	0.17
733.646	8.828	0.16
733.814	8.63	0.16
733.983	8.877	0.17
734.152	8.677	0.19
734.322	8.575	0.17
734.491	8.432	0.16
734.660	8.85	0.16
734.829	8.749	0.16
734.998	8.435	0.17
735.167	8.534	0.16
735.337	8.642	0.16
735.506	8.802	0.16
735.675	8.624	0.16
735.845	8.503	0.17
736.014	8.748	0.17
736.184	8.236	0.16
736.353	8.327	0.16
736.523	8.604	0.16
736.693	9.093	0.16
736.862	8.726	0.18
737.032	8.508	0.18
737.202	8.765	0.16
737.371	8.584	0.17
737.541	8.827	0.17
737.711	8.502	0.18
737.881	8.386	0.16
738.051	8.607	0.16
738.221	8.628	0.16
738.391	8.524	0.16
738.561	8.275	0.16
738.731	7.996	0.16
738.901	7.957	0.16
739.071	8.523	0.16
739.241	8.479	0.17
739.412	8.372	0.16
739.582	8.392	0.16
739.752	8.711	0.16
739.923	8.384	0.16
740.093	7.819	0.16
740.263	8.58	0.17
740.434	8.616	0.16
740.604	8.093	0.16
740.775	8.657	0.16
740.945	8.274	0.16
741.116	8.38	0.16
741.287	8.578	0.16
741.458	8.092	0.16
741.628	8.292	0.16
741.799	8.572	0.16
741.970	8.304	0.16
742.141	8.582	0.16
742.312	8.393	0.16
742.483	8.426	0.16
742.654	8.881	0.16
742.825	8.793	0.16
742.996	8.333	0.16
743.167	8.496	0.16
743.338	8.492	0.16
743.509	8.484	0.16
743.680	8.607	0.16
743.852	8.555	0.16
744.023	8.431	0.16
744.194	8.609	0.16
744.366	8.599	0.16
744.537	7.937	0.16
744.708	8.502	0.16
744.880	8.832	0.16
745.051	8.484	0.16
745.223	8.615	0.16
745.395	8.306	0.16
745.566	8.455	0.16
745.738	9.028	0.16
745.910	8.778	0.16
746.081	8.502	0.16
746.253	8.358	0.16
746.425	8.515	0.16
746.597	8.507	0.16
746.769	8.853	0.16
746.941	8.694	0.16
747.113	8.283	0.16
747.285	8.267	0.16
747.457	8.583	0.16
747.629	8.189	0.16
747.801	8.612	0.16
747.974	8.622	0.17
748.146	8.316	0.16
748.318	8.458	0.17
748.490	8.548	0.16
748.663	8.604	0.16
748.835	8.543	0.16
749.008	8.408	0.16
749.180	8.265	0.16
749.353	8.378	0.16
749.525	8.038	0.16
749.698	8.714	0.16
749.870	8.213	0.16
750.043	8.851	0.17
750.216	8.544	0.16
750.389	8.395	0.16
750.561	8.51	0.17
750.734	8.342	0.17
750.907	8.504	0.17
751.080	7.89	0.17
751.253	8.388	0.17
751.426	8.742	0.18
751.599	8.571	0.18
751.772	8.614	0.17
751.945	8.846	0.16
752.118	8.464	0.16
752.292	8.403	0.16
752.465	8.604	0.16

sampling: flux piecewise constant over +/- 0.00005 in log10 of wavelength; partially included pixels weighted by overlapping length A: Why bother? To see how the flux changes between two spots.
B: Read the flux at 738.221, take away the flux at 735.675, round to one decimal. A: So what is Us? 0.0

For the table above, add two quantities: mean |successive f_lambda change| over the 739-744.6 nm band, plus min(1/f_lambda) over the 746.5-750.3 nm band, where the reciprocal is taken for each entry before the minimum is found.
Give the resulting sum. 0.36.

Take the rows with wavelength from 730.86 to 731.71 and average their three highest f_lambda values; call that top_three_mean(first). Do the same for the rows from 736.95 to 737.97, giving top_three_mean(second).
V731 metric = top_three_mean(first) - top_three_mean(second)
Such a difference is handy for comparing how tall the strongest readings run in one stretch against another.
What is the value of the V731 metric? 0.23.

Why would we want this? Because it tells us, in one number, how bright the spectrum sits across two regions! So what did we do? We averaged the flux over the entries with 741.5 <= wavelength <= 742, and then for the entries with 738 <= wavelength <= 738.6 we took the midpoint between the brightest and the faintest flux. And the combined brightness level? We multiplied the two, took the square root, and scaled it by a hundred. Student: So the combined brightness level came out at 842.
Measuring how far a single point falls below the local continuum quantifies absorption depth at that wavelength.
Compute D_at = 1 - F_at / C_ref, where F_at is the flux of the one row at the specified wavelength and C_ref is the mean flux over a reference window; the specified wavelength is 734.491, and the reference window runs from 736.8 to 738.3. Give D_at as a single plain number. 0.021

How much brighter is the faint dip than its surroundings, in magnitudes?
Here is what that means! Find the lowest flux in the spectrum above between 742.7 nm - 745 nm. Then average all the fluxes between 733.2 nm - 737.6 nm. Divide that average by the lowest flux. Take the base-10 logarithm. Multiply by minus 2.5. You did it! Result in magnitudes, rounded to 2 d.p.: -0.09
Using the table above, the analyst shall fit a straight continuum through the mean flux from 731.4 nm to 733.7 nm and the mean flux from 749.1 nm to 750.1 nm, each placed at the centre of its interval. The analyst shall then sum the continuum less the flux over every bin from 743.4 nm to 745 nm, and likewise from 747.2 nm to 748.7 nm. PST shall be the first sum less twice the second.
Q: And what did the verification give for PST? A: 1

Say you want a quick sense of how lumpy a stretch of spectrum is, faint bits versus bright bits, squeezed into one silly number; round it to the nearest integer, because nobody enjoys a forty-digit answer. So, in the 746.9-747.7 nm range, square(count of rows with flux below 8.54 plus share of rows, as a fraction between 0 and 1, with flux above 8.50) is 12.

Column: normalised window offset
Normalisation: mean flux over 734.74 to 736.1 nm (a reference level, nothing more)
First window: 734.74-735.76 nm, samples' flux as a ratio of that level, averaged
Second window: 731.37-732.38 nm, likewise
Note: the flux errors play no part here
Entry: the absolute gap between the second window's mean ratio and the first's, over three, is 0.0104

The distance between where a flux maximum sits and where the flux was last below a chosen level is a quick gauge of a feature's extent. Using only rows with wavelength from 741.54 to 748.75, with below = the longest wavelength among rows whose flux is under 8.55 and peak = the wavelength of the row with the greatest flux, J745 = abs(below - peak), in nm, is 2.75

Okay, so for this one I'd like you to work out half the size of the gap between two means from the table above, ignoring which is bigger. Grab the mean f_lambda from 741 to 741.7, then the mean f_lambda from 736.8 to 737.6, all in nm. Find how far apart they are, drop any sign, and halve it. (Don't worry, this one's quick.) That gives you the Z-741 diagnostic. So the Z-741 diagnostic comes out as 0.173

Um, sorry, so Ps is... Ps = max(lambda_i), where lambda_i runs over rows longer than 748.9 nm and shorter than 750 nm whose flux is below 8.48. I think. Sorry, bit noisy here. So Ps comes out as 749.870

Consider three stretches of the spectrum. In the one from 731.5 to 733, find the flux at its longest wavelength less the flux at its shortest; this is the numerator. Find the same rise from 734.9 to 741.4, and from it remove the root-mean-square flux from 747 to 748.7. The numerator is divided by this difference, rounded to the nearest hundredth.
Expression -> 0.04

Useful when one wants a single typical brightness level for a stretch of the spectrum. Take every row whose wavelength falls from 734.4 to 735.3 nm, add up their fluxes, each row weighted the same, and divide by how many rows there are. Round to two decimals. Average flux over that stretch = 8.60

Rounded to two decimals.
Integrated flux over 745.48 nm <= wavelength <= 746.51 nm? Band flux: 8.87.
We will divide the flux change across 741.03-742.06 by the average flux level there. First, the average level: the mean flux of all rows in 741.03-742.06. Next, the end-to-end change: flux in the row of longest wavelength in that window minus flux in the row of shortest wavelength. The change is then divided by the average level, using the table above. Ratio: -0.01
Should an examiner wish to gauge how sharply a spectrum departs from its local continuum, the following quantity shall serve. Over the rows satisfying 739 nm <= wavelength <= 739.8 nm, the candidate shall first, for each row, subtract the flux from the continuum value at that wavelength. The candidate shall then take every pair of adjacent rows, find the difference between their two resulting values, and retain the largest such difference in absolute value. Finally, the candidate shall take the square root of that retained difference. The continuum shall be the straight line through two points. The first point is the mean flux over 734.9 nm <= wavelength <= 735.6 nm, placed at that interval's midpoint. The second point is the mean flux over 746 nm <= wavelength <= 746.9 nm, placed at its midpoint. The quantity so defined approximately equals 0.57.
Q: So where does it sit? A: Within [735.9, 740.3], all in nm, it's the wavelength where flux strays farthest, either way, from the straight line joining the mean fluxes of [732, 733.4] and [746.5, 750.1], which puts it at 740.093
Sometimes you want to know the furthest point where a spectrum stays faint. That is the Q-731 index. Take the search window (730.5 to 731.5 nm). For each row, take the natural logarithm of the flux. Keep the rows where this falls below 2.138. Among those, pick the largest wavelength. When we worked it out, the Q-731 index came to 730.948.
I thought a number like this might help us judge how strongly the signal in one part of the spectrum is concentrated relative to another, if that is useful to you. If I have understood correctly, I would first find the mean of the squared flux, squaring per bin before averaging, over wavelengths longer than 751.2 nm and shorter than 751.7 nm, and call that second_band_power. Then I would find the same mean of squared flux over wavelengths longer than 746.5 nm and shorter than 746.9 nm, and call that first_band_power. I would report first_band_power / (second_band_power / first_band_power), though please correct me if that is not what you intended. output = 77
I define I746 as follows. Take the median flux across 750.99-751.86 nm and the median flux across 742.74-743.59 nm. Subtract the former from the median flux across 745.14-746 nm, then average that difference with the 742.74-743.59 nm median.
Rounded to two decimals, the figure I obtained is 4.27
